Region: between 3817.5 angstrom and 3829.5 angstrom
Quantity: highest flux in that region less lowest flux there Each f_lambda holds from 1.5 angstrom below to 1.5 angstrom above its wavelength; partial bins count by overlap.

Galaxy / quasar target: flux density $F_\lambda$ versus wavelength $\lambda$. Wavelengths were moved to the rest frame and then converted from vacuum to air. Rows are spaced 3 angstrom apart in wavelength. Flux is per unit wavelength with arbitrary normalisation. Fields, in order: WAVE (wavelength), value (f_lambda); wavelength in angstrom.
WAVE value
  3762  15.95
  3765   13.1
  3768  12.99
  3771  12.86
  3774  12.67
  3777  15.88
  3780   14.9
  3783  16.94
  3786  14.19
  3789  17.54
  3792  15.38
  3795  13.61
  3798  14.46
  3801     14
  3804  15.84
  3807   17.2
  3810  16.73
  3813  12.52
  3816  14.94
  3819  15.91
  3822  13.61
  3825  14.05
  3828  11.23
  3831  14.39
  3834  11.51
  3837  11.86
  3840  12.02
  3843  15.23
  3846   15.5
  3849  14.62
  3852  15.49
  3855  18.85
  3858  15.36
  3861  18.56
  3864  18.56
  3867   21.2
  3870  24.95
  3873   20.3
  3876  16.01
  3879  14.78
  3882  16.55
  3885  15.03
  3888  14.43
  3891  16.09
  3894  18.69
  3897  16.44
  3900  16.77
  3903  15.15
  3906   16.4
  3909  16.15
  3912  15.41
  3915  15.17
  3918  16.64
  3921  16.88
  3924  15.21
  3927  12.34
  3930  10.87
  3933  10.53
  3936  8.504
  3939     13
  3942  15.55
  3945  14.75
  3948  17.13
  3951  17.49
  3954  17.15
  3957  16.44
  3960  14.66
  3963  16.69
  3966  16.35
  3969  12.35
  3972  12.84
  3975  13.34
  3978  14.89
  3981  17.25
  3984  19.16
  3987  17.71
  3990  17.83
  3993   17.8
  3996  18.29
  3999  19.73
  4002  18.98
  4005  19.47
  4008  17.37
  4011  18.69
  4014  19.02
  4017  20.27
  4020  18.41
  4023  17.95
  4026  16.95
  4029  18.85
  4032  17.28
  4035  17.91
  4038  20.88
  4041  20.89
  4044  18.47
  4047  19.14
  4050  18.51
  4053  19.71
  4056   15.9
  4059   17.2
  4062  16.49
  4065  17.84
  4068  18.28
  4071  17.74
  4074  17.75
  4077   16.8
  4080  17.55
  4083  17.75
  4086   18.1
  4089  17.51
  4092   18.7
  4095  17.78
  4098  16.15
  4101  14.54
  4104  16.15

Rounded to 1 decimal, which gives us 4.7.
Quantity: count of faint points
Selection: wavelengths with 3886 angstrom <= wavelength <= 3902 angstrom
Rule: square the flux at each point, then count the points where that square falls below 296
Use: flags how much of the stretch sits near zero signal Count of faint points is 4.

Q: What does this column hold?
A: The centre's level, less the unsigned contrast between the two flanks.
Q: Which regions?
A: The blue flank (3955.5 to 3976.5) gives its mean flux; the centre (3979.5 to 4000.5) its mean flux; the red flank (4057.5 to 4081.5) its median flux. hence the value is 15.3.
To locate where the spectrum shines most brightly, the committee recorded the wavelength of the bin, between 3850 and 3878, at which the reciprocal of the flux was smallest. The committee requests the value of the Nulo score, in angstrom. 3870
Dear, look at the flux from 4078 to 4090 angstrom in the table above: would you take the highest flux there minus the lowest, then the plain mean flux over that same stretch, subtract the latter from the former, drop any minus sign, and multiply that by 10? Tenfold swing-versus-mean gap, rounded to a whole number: 171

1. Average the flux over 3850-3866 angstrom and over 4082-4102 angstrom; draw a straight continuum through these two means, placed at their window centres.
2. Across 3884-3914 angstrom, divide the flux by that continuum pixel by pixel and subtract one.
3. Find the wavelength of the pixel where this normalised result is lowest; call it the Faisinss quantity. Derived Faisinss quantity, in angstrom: 3888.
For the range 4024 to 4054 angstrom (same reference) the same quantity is 4026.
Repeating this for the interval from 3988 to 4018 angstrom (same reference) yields 4008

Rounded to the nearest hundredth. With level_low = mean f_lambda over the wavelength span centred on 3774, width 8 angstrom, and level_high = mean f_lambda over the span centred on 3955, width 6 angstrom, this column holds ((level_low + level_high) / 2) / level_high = 0.91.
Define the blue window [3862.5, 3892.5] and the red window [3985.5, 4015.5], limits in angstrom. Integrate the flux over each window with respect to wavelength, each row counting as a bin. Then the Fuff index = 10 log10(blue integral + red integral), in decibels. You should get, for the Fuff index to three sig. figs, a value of 30.4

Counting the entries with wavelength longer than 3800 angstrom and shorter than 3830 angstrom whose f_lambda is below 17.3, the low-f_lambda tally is 10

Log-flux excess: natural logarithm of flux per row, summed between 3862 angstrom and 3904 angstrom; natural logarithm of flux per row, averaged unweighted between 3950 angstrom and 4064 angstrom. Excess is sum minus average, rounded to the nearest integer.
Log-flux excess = 37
